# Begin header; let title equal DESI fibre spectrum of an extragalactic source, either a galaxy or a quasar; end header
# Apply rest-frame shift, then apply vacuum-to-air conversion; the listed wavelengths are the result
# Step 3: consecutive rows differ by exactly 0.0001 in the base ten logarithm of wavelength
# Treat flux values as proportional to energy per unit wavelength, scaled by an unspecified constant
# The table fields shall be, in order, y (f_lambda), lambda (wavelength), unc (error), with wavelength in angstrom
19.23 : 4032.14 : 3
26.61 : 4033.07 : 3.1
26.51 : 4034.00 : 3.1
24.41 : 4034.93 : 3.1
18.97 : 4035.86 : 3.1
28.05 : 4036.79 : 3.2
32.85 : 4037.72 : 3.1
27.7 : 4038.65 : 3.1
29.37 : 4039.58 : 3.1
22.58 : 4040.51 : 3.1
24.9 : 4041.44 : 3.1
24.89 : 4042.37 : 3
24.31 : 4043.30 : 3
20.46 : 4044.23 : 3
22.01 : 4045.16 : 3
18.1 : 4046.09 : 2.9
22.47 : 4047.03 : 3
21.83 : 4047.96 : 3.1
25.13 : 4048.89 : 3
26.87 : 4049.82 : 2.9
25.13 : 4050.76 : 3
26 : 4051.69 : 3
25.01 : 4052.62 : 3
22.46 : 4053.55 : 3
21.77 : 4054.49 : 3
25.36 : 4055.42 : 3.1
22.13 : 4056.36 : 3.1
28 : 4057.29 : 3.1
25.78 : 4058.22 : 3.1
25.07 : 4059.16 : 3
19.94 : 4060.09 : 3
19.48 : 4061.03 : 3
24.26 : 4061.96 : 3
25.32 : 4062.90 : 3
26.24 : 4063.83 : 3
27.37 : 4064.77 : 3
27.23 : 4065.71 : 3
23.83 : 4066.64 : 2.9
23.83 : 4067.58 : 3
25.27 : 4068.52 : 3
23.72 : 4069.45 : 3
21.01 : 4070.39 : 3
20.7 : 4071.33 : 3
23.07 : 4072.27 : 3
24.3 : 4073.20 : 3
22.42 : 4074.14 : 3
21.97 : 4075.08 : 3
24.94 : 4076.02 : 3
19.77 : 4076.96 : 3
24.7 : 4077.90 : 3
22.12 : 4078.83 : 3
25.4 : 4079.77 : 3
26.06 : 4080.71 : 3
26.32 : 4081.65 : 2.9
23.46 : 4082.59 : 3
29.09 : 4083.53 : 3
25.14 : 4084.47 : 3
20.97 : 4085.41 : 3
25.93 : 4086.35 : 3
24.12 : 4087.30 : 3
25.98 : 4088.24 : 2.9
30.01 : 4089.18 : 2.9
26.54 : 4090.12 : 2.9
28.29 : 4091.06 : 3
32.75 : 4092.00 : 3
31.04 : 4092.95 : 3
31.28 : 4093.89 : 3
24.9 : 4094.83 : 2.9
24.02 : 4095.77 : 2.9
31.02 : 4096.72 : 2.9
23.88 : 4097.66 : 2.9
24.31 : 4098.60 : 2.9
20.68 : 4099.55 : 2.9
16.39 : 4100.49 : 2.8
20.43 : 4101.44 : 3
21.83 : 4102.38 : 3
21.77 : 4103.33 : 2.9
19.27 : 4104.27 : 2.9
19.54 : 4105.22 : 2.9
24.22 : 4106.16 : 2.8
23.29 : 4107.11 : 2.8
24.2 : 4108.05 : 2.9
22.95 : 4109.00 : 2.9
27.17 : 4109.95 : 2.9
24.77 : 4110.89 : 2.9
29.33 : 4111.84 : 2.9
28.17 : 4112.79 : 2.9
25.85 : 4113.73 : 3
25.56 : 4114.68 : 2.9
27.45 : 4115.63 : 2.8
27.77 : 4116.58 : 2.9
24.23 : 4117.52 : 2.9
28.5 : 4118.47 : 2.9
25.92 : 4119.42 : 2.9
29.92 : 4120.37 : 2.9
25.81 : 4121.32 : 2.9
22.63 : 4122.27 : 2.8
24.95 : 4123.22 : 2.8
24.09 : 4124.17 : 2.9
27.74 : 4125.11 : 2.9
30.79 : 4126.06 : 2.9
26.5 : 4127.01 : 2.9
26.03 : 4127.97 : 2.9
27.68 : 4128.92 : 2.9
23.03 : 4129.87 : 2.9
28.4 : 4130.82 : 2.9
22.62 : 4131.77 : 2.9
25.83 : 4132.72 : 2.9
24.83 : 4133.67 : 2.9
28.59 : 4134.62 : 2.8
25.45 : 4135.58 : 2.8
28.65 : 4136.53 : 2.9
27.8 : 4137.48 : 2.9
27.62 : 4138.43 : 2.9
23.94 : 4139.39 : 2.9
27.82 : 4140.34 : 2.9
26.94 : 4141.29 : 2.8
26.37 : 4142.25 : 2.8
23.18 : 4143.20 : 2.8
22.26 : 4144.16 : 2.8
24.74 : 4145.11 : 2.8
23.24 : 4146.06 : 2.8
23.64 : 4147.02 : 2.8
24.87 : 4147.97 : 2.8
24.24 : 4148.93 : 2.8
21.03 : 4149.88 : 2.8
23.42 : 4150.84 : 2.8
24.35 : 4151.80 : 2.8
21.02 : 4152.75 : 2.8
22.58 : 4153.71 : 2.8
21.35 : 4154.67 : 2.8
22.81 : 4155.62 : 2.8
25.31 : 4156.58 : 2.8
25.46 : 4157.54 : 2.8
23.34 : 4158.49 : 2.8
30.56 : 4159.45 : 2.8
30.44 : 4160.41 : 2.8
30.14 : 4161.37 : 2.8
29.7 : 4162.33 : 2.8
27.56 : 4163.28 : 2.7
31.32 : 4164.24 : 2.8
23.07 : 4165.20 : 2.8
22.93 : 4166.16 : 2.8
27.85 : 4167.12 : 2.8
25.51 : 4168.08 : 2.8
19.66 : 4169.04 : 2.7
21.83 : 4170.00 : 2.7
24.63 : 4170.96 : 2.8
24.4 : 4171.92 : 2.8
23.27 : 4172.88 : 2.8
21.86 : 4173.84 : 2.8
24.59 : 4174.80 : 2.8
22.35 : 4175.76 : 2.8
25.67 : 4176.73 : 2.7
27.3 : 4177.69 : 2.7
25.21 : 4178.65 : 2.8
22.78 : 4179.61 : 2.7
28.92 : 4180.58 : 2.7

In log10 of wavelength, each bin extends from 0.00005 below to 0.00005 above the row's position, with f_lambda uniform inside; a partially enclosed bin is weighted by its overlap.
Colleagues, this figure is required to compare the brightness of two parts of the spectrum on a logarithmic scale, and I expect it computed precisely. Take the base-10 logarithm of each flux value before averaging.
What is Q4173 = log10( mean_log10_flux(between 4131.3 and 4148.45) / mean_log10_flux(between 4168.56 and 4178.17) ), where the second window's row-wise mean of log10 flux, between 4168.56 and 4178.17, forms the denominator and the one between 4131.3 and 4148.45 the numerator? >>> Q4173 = 0.011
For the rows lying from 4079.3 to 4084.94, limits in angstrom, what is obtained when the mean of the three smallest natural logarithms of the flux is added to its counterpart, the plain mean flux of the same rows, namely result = 29.1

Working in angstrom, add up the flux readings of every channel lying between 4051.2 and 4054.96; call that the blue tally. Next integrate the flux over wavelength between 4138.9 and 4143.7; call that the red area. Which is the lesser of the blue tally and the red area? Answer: 95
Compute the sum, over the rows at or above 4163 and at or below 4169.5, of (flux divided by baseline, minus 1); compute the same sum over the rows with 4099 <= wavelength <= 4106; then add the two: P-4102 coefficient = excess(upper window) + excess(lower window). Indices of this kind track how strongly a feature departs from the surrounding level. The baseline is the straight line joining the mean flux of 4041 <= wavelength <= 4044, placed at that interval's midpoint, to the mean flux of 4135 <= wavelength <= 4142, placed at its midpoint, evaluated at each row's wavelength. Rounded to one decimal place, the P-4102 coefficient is -2.2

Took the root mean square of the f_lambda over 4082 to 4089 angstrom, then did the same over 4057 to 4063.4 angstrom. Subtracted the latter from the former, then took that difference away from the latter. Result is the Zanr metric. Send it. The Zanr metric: 23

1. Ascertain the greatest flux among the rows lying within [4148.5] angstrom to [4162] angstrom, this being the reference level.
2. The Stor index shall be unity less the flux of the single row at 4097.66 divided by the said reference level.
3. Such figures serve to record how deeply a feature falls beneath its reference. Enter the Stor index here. 0.22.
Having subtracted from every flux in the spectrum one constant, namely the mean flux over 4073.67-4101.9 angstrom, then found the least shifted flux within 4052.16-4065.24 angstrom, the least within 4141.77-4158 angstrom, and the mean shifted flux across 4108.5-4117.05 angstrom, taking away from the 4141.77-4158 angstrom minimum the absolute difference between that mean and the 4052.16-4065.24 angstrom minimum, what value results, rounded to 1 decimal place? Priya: -11.2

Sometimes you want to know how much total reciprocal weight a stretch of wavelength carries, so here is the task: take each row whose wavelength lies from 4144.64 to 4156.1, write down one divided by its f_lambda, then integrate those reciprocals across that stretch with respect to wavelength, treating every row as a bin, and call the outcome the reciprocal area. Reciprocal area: 0.498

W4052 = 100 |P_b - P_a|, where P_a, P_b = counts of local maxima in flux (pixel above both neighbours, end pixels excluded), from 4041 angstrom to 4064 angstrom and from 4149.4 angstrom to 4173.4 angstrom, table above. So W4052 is 100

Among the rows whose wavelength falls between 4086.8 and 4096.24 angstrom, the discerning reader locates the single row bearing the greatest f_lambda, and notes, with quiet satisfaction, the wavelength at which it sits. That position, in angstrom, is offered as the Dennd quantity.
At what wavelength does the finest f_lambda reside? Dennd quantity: 4092.00 angstrom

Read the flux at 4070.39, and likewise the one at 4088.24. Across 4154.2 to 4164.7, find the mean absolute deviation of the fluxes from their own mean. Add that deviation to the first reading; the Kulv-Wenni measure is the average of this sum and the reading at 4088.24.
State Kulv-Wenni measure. 25.1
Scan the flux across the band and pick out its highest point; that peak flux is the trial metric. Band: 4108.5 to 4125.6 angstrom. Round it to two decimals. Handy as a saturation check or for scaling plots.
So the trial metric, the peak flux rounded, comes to 29.92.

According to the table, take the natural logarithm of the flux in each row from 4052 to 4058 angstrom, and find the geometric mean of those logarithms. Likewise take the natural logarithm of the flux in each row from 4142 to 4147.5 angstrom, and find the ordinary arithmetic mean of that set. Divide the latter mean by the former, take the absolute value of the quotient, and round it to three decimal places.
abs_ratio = 0.998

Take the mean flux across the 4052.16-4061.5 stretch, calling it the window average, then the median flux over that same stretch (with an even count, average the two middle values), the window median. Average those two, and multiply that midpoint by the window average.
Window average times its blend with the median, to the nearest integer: 555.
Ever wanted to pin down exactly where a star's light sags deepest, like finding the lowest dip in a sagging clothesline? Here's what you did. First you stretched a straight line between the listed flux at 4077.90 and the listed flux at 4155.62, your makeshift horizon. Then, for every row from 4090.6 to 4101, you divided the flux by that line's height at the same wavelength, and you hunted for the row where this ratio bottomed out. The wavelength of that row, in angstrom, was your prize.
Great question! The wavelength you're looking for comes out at 4100.49 angstrom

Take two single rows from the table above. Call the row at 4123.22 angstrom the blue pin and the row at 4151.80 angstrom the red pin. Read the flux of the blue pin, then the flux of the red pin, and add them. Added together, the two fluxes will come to 49.3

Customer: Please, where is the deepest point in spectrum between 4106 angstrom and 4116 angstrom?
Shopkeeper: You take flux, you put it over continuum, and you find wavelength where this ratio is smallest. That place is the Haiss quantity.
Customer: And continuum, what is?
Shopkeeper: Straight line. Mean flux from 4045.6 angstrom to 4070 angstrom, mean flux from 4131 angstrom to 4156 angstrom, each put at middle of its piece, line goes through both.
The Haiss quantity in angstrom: 4109.00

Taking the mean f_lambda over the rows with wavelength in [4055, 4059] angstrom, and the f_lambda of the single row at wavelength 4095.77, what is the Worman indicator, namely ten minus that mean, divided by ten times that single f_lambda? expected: -0.064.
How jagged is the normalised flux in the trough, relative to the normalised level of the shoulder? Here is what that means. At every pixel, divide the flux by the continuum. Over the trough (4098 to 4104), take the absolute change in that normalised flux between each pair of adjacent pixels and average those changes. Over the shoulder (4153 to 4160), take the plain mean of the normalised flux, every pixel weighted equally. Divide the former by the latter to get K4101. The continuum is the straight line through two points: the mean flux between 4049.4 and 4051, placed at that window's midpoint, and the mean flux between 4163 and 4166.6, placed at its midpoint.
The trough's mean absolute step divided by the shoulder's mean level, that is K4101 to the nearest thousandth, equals 0.110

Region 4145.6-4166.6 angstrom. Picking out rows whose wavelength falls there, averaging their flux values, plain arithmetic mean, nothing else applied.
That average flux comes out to 25.1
